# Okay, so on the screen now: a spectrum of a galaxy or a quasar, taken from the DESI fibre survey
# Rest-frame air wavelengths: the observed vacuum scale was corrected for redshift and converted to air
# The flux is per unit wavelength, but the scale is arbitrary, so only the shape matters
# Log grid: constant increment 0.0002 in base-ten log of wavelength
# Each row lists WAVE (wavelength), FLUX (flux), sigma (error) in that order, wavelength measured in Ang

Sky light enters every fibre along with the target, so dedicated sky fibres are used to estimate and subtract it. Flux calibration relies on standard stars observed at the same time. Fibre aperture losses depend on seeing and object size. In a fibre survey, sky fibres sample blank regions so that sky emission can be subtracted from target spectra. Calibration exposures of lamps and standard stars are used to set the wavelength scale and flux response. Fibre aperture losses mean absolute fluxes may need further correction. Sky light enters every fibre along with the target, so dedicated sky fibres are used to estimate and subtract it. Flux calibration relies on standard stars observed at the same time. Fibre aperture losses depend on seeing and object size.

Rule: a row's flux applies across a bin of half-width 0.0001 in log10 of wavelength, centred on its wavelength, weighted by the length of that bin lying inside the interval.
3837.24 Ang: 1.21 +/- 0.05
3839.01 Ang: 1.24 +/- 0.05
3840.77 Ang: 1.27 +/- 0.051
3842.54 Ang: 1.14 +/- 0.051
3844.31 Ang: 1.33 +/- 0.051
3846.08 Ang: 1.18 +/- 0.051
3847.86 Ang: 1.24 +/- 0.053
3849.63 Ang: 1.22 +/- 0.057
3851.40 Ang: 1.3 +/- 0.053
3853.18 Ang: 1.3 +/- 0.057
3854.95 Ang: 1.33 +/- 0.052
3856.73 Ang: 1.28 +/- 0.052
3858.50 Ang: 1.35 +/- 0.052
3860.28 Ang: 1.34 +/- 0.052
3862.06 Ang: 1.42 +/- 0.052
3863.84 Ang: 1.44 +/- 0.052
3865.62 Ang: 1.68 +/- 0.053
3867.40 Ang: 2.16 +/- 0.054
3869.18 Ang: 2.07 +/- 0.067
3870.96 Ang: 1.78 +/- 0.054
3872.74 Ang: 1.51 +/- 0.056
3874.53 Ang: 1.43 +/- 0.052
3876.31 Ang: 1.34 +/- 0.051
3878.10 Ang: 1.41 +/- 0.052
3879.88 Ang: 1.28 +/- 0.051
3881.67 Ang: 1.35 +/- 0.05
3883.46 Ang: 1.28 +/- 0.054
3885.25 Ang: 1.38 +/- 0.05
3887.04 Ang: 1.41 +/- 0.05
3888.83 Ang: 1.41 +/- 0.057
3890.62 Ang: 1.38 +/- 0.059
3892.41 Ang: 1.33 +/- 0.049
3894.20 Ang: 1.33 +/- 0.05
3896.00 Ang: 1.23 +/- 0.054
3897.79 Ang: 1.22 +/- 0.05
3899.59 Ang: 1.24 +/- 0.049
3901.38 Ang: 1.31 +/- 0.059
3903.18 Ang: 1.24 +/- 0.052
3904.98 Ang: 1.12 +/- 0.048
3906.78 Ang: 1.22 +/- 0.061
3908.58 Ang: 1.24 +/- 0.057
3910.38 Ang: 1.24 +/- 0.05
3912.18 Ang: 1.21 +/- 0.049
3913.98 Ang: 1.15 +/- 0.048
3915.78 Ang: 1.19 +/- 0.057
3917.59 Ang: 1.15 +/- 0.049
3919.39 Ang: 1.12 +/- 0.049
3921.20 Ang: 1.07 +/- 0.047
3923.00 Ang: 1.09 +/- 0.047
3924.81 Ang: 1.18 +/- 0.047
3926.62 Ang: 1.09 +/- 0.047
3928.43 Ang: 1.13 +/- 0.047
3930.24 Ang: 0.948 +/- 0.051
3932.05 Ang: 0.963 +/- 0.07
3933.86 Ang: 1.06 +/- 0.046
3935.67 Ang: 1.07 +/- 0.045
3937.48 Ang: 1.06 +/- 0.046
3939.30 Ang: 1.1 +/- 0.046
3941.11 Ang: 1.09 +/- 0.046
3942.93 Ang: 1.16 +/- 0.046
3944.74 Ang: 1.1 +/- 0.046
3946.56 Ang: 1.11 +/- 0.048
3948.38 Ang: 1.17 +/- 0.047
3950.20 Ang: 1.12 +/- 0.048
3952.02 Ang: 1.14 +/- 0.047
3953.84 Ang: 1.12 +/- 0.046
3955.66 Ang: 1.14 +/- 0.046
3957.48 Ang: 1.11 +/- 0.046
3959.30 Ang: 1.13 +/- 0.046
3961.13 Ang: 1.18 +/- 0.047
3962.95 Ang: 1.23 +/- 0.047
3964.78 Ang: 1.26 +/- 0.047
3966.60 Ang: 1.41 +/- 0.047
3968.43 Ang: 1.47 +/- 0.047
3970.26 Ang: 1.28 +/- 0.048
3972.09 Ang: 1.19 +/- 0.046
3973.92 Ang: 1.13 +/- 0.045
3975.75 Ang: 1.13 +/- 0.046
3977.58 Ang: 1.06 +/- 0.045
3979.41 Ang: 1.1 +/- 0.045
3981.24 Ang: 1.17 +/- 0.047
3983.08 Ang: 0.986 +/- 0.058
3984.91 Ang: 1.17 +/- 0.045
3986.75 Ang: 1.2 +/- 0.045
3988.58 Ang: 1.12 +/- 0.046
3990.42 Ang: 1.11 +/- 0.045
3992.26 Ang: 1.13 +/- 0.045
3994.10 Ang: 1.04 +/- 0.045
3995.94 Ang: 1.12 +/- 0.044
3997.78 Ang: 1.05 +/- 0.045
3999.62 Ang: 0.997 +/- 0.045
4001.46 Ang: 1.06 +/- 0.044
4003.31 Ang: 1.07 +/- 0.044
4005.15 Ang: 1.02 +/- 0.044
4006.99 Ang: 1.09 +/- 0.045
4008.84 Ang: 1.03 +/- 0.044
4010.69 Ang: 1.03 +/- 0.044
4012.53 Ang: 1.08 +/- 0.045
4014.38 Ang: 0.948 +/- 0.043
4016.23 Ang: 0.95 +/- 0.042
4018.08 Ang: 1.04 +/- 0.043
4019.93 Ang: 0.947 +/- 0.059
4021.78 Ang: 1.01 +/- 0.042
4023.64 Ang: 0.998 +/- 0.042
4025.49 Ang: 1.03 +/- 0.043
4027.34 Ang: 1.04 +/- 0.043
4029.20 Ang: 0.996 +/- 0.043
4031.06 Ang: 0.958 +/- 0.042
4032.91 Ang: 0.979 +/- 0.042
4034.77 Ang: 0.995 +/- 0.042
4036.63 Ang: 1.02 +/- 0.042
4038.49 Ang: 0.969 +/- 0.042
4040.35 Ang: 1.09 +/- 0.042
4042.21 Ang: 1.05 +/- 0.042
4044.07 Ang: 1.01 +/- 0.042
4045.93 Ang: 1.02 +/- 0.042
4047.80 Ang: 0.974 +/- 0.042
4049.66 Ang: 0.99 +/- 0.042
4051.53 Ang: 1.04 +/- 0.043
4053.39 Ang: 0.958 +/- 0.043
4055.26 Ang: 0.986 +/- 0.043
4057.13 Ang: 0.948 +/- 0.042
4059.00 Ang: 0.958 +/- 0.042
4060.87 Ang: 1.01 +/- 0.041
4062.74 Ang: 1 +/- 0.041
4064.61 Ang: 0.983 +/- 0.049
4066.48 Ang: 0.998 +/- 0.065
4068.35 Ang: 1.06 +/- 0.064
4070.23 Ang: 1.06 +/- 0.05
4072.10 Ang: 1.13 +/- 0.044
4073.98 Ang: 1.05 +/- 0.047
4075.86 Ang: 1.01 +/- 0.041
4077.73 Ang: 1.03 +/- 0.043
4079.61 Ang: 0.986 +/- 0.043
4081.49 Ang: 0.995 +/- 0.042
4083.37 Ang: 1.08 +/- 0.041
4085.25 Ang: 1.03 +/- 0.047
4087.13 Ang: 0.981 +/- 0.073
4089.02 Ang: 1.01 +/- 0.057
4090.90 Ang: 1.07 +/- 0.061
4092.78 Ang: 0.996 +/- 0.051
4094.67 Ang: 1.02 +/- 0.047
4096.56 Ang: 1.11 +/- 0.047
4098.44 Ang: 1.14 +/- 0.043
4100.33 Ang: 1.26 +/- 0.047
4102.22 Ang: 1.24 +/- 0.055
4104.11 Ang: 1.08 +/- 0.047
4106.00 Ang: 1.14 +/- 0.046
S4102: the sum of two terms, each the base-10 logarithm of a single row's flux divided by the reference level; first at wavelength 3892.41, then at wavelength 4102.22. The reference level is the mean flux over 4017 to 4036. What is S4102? 0.218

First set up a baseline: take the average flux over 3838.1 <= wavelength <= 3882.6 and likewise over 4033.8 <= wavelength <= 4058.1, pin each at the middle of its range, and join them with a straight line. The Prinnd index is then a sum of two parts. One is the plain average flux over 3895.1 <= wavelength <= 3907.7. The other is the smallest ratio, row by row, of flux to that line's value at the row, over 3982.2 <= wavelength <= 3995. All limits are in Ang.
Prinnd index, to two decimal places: 2.09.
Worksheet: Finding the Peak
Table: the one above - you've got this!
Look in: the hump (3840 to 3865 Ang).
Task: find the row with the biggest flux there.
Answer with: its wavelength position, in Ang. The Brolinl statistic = 3863.84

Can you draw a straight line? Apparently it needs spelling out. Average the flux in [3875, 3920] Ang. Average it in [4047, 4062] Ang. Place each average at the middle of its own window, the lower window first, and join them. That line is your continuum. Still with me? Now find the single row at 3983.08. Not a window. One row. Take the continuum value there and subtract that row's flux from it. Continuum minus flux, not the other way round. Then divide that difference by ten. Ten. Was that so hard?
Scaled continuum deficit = 0.013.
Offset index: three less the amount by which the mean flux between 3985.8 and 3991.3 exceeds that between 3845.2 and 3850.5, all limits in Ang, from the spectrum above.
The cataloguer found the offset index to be 3.07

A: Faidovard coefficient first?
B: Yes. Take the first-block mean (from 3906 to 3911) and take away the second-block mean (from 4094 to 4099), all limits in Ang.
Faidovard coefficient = 0.14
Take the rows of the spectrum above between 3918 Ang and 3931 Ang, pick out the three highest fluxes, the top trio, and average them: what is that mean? 1.14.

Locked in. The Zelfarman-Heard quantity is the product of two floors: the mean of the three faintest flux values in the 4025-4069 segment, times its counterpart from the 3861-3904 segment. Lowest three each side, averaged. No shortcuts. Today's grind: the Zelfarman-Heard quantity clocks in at 1.17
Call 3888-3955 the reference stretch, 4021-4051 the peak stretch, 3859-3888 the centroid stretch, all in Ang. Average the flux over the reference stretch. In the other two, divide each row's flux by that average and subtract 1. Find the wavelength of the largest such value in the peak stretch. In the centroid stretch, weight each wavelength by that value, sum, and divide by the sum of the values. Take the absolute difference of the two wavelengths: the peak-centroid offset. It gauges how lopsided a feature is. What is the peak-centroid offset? 169.1 Ang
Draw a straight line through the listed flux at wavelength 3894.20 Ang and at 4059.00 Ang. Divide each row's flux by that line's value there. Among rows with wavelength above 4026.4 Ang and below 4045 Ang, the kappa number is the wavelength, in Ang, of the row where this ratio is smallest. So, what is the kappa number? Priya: 4031.06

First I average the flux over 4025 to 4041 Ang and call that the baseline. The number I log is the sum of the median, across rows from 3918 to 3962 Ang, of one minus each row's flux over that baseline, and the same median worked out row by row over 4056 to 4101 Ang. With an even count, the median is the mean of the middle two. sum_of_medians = -0.11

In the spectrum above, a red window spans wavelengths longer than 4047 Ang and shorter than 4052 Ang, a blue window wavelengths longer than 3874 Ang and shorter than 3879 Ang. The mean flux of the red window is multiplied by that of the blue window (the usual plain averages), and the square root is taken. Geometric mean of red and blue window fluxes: 1.18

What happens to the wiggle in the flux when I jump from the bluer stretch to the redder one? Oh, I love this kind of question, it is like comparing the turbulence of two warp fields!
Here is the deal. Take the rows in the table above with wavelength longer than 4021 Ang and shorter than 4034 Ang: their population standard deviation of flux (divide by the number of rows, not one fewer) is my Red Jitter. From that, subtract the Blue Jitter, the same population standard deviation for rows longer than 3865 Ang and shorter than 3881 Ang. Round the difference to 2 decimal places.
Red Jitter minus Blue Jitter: -0.27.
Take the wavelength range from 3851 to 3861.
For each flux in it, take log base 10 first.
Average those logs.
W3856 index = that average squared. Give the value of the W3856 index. 0.014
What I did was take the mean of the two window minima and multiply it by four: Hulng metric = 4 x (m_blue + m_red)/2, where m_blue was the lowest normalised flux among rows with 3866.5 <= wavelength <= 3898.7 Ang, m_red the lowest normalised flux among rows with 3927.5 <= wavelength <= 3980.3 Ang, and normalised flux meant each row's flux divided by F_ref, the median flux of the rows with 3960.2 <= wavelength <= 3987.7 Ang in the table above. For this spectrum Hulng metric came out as 3.67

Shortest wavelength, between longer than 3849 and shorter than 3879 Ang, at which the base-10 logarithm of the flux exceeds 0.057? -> 3849.63 Ang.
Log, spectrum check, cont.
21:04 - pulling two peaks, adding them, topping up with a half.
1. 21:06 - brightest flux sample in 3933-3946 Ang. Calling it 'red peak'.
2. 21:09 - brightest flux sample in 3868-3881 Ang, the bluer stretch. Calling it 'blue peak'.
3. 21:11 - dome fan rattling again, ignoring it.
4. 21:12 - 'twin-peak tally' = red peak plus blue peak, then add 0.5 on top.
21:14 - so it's 3.73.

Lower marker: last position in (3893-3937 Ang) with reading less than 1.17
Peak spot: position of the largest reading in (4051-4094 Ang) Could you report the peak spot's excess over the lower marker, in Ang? 136.4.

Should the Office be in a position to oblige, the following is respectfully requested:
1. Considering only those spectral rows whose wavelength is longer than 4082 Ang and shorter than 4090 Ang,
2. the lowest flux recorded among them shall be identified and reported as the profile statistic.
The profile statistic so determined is 0.981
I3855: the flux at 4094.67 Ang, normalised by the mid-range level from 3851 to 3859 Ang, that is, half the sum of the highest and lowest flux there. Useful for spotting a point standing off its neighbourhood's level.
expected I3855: 0.78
